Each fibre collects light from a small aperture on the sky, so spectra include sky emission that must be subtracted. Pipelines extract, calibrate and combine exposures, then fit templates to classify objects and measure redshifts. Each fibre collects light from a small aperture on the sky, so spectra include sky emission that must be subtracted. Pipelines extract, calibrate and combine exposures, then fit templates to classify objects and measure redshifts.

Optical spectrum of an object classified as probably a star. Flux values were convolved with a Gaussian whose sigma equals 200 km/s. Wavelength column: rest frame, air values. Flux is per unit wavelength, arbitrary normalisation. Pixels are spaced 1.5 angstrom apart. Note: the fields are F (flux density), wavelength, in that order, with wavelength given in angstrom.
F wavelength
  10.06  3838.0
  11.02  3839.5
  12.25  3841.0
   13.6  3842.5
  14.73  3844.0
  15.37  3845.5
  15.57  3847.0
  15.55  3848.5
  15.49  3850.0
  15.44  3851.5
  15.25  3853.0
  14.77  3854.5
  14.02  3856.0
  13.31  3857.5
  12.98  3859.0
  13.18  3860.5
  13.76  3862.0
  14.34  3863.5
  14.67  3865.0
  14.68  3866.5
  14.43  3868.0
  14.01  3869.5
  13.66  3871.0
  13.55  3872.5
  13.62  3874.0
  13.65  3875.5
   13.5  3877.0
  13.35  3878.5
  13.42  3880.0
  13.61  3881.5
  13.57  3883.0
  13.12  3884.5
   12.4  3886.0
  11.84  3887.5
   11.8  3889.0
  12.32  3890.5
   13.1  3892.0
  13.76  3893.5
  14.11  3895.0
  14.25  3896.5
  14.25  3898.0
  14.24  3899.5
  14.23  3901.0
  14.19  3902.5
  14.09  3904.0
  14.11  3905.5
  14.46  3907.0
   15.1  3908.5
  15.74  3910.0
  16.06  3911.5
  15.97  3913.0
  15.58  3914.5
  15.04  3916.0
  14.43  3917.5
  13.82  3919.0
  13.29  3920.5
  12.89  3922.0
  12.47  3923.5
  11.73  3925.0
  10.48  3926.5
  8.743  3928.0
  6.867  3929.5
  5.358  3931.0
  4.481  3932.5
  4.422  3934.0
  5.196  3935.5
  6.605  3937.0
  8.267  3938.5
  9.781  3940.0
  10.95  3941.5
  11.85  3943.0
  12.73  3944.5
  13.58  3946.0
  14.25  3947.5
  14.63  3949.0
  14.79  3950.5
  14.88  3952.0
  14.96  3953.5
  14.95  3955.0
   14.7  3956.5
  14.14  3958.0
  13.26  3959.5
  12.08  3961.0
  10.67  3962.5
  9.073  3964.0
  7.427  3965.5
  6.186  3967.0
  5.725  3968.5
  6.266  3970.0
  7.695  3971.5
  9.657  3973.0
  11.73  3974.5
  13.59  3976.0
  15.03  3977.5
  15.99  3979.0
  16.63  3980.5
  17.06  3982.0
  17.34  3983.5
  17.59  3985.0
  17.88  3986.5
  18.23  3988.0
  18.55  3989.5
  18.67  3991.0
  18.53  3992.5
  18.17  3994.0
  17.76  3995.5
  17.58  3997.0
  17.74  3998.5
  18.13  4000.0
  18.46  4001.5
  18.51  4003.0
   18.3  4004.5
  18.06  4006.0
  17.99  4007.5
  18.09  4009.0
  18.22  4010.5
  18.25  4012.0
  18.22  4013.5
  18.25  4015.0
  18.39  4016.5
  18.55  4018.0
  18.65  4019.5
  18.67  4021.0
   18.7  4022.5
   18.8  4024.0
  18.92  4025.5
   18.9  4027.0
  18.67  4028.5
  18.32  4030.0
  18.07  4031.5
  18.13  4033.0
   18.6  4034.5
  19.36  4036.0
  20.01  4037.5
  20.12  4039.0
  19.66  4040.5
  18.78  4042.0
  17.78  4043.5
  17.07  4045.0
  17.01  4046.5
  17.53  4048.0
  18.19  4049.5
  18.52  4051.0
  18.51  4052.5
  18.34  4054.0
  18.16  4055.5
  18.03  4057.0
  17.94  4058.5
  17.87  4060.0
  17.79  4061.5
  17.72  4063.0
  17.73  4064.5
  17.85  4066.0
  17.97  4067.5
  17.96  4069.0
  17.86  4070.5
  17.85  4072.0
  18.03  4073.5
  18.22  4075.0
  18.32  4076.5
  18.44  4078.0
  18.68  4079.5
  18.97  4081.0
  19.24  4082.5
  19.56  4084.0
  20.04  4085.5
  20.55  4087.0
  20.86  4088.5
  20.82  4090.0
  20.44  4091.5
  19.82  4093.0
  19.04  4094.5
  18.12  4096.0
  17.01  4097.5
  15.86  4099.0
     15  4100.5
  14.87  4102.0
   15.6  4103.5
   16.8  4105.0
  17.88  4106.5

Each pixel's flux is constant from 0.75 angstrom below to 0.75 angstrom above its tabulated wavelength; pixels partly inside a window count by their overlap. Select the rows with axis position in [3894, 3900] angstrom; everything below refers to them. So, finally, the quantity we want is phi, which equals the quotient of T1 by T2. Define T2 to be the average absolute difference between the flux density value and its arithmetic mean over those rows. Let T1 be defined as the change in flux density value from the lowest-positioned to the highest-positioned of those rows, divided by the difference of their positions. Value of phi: 0.6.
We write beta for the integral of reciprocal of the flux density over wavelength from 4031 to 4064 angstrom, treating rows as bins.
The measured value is 1.8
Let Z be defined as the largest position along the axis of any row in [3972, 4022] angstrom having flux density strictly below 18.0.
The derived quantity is 4007.5 angstrom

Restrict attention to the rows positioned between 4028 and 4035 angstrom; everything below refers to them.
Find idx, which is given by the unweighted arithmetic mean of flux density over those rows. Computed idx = 18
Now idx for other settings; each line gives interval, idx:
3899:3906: 14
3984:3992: 18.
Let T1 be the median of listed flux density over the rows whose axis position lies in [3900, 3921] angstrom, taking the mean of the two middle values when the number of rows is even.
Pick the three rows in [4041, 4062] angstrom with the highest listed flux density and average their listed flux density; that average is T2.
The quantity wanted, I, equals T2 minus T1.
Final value 4.2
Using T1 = 14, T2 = 18.6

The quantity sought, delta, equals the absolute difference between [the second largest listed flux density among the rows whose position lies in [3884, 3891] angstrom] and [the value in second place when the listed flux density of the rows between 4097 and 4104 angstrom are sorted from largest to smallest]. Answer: 3.5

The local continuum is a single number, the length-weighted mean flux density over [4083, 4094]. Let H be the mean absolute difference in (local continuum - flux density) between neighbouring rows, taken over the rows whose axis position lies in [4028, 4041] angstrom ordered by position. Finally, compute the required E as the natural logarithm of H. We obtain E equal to -0.94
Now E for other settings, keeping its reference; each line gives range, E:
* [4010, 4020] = -2.51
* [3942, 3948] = -0.22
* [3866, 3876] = -1.58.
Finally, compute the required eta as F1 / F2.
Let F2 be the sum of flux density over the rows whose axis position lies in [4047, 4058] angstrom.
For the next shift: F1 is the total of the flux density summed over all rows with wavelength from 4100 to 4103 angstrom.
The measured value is 0.2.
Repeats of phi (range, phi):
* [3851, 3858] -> -0.5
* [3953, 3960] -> -0.5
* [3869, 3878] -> -0.6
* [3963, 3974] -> 0.1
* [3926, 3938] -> -0.2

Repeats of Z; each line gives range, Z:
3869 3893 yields 3892.0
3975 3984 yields 3983.5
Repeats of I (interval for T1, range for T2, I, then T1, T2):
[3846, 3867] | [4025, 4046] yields 5.3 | 15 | 19.9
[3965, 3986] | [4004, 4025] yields 6.1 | 13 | 18.7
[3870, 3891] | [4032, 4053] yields 6.5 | 13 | 19.9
